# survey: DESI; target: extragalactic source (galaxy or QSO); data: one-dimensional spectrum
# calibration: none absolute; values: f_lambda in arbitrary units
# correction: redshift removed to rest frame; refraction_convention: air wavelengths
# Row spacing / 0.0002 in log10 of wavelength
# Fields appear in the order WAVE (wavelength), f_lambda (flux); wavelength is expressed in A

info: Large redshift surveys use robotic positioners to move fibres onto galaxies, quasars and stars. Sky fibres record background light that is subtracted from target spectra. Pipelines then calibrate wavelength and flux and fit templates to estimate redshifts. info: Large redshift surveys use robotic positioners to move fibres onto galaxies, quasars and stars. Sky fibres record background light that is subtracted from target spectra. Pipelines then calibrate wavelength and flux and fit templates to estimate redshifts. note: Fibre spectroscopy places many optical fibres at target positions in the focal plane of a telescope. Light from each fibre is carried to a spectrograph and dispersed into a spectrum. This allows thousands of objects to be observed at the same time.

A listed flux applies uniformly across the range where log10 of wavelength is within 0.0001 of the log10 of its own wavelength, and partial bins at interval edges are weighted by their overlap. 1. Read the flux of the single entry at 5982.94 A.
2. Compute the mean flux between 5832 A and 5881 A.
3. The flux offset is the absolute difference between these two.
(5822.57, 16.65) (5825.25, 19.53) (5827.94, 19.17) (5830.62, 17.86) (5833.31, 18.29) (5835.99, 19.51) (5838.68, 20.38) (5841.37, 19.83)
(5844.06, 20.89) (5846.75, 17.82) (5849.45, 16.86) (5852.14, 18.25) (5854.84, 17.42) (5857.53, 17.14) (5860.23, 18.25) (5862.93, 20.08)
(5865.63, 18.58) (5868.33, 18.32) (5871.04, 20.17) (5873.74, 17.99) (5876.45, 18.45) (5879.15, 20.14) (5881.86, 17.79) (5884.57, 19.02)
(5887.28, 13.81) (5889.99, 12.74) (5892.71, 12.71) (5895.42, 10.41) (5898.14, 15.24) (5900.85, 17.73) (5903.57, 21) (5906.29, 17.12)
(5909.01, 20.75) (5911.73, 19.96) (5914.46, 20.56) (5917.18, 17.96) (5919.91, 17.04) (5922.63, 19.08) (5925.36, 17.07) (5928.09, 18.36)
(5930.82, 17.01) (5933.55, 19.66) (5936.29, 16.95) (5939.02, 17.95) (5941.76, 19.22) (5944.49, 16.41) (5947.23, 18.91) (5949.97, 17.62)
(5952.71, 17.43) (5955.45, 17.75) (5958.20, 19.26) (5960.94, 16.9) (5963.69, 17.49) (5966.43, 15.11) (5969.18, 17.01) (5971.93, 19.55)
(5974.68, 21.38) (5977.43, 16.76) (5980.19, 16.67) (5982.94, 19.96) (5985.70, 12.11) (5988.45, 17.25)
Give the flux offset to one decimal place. 1.2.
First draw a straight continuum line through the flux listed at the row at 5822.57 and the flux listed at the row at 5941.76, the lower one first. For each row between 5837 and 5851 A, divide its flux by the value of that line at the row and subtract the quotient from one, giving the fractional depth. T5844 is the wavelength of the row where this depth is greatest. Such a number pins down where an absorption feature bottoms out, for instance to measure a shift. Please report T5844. 5849.45 A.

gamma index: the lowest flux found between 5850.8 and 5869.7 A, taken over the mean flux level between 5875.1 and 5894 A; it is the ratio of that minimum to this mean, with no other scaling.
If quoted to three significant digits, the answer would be 1.05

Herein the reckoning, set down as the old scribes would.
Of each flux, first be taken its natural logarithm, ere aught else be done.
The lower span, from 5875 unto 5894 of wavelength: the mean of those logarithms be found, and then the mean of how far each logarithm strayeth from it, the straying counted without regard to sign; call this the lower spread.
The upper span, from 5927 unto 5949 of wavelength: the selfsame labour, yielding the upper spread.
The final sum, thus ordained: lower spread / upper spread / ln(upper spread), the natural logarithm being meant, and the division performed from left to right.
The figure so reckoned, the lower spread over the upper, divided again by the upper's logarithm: -1.1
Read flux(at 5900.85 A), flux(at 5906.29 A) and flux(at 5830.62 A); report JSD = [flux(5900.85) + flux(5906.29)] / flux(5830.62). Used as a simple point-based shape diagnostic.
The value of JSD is 1.95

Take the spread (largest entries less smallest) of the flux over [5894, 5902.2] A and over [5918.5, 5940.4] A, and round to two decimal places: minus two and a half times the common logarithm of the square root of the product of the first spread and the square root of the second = -1.35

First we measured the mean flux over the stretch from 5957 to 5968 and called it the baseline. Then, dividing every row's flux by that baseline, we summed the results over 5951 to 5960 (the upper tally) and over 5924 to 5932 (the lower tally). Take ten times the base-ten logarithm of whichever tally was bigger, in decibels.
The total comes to 5.0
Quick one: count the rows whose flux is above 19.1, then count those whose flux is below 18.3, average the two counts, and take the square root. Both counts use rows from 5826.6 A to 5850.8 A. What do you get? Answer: 2.12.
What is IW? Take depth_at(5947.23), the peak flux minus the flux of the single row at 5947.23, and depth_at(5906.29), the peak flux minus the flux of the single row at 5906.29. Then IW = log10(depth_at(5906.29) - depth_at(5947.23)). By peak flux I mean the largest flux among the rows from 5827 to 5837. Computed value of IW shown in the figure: 0.25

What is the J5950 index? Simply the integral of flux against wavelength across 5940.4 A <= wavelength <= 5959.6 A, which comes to 347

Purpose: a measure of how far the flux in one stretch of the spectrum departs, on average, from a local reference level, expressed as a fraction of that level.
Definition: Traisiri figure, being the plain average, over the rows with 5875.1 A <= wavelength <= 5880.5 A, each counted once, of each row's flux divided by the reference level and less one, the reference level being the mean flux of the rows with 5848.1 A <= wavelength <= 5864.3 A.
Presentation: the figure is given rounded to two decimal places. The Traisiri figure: 0.07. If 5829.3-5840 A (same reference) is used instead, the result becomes 0.06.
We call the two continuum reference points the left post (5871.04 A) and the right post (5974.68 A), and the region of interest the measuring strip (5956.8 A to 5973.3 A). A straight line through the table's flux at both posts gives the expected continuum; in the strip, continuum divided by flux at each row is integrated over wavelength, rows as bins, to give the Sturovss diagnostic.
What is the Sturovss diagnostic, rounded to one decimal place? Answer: 20.1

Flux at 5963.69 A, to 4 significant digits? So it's 17.49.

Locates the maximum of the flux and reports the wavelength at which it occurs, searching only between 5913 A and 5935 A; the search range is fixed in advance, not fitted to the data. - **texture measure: 5914.46 A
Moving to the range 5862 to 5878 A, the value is 5871.04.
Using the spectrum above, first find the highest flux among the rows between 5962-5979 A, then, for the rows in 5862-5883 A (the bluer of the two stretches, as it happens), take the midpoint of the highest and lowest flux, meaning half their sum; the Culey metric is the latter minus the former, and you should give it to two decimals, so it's -2.40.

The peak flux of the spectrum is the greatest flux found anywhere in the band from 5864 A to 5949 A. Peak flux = 21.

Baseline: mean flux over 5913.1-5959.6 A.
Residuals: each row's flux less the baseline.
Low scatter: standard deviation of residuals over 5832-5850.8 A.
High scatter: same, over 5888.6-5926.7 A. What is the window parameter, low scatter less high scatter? -1.8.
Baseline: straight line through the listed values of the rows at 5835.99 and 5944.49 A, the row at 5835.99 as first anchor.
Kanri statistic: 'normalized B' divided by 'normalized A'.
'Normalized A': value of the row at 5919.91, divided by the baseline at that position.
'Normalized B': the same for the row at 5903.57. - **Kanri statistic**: 1.20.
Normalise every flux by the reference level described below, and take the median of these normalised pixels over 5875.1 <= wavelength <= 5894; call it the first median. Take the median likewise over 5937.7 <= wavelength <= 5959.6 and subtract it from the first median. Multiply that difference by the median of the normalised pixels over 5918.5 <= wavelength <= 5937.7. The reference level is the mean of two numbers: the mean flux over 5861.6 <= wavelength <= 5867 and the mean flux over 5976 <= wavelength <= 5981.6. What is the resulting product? 0.00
